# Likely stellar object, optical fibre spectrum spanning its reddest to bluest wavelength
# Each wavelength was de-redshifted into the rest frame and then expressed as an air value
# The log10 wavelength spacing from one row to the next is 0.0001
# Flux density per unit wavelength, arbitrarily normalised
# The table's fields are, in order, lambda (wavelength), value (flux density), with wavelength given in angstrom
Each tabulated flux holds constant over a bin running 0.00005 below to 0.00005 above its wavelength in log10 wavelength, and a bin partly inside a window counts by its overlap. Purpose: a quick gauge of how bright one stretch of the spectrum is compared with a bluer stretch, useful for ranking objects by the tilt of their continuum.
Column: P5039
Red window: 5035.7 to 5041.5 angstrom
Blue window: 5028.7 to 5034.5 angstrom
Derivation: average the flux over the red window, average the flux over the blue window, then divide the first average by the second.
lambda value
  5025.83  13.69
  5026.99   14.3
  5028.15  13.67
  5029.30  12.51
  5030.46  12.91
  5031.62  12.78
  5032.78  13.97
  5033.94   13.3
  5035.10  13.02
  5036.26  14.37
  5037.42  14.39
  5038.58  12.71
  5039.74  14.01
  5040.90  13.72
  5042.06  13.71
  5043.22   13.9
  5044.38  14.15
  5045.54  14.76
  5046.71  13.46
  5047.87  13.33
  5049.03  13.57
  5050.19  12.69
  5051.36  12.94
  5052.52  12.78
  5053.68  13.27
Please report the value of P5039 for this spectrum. 1.06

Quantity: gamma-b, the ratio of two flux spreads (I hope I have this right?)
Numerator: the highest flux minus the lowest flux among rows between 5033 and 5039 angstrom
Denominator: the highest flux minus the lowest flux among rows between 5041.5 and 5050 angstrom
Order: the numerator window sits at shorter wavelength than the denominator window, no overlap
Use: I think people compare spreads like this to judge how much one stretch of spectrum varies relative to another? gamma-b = 1.2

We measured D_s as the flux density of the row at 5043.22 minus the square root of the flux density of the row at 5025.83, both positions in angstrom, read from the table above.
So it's 10.2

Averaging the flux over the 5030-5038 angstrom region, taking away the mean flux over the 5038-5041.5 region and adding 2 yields 2.05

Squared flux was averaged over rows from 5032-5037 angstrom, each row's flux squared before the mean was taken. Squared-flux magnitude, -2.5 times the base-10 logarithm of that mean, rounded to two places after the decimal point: -5.68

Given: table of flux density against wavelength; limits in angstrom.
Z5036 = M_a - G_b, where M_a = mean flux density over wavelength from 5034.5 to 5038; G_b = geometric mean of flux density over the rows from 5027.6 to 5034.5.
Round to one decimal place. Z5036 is 0.7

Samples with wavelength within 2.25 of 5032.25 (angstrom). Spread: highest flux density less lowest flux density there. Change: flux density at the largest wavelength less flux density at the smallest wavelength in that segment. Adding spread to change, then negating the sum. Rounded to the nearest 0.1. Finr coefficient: -1.6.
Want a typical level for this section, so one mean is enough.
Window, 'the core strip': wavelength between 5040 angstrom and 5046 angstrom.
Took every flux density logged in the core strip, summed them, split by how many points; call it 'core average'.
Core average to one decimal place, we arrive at 14.0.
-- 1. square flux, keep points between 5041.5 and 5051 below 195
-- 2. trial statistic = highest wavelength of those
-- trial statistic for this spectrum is 5050.19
